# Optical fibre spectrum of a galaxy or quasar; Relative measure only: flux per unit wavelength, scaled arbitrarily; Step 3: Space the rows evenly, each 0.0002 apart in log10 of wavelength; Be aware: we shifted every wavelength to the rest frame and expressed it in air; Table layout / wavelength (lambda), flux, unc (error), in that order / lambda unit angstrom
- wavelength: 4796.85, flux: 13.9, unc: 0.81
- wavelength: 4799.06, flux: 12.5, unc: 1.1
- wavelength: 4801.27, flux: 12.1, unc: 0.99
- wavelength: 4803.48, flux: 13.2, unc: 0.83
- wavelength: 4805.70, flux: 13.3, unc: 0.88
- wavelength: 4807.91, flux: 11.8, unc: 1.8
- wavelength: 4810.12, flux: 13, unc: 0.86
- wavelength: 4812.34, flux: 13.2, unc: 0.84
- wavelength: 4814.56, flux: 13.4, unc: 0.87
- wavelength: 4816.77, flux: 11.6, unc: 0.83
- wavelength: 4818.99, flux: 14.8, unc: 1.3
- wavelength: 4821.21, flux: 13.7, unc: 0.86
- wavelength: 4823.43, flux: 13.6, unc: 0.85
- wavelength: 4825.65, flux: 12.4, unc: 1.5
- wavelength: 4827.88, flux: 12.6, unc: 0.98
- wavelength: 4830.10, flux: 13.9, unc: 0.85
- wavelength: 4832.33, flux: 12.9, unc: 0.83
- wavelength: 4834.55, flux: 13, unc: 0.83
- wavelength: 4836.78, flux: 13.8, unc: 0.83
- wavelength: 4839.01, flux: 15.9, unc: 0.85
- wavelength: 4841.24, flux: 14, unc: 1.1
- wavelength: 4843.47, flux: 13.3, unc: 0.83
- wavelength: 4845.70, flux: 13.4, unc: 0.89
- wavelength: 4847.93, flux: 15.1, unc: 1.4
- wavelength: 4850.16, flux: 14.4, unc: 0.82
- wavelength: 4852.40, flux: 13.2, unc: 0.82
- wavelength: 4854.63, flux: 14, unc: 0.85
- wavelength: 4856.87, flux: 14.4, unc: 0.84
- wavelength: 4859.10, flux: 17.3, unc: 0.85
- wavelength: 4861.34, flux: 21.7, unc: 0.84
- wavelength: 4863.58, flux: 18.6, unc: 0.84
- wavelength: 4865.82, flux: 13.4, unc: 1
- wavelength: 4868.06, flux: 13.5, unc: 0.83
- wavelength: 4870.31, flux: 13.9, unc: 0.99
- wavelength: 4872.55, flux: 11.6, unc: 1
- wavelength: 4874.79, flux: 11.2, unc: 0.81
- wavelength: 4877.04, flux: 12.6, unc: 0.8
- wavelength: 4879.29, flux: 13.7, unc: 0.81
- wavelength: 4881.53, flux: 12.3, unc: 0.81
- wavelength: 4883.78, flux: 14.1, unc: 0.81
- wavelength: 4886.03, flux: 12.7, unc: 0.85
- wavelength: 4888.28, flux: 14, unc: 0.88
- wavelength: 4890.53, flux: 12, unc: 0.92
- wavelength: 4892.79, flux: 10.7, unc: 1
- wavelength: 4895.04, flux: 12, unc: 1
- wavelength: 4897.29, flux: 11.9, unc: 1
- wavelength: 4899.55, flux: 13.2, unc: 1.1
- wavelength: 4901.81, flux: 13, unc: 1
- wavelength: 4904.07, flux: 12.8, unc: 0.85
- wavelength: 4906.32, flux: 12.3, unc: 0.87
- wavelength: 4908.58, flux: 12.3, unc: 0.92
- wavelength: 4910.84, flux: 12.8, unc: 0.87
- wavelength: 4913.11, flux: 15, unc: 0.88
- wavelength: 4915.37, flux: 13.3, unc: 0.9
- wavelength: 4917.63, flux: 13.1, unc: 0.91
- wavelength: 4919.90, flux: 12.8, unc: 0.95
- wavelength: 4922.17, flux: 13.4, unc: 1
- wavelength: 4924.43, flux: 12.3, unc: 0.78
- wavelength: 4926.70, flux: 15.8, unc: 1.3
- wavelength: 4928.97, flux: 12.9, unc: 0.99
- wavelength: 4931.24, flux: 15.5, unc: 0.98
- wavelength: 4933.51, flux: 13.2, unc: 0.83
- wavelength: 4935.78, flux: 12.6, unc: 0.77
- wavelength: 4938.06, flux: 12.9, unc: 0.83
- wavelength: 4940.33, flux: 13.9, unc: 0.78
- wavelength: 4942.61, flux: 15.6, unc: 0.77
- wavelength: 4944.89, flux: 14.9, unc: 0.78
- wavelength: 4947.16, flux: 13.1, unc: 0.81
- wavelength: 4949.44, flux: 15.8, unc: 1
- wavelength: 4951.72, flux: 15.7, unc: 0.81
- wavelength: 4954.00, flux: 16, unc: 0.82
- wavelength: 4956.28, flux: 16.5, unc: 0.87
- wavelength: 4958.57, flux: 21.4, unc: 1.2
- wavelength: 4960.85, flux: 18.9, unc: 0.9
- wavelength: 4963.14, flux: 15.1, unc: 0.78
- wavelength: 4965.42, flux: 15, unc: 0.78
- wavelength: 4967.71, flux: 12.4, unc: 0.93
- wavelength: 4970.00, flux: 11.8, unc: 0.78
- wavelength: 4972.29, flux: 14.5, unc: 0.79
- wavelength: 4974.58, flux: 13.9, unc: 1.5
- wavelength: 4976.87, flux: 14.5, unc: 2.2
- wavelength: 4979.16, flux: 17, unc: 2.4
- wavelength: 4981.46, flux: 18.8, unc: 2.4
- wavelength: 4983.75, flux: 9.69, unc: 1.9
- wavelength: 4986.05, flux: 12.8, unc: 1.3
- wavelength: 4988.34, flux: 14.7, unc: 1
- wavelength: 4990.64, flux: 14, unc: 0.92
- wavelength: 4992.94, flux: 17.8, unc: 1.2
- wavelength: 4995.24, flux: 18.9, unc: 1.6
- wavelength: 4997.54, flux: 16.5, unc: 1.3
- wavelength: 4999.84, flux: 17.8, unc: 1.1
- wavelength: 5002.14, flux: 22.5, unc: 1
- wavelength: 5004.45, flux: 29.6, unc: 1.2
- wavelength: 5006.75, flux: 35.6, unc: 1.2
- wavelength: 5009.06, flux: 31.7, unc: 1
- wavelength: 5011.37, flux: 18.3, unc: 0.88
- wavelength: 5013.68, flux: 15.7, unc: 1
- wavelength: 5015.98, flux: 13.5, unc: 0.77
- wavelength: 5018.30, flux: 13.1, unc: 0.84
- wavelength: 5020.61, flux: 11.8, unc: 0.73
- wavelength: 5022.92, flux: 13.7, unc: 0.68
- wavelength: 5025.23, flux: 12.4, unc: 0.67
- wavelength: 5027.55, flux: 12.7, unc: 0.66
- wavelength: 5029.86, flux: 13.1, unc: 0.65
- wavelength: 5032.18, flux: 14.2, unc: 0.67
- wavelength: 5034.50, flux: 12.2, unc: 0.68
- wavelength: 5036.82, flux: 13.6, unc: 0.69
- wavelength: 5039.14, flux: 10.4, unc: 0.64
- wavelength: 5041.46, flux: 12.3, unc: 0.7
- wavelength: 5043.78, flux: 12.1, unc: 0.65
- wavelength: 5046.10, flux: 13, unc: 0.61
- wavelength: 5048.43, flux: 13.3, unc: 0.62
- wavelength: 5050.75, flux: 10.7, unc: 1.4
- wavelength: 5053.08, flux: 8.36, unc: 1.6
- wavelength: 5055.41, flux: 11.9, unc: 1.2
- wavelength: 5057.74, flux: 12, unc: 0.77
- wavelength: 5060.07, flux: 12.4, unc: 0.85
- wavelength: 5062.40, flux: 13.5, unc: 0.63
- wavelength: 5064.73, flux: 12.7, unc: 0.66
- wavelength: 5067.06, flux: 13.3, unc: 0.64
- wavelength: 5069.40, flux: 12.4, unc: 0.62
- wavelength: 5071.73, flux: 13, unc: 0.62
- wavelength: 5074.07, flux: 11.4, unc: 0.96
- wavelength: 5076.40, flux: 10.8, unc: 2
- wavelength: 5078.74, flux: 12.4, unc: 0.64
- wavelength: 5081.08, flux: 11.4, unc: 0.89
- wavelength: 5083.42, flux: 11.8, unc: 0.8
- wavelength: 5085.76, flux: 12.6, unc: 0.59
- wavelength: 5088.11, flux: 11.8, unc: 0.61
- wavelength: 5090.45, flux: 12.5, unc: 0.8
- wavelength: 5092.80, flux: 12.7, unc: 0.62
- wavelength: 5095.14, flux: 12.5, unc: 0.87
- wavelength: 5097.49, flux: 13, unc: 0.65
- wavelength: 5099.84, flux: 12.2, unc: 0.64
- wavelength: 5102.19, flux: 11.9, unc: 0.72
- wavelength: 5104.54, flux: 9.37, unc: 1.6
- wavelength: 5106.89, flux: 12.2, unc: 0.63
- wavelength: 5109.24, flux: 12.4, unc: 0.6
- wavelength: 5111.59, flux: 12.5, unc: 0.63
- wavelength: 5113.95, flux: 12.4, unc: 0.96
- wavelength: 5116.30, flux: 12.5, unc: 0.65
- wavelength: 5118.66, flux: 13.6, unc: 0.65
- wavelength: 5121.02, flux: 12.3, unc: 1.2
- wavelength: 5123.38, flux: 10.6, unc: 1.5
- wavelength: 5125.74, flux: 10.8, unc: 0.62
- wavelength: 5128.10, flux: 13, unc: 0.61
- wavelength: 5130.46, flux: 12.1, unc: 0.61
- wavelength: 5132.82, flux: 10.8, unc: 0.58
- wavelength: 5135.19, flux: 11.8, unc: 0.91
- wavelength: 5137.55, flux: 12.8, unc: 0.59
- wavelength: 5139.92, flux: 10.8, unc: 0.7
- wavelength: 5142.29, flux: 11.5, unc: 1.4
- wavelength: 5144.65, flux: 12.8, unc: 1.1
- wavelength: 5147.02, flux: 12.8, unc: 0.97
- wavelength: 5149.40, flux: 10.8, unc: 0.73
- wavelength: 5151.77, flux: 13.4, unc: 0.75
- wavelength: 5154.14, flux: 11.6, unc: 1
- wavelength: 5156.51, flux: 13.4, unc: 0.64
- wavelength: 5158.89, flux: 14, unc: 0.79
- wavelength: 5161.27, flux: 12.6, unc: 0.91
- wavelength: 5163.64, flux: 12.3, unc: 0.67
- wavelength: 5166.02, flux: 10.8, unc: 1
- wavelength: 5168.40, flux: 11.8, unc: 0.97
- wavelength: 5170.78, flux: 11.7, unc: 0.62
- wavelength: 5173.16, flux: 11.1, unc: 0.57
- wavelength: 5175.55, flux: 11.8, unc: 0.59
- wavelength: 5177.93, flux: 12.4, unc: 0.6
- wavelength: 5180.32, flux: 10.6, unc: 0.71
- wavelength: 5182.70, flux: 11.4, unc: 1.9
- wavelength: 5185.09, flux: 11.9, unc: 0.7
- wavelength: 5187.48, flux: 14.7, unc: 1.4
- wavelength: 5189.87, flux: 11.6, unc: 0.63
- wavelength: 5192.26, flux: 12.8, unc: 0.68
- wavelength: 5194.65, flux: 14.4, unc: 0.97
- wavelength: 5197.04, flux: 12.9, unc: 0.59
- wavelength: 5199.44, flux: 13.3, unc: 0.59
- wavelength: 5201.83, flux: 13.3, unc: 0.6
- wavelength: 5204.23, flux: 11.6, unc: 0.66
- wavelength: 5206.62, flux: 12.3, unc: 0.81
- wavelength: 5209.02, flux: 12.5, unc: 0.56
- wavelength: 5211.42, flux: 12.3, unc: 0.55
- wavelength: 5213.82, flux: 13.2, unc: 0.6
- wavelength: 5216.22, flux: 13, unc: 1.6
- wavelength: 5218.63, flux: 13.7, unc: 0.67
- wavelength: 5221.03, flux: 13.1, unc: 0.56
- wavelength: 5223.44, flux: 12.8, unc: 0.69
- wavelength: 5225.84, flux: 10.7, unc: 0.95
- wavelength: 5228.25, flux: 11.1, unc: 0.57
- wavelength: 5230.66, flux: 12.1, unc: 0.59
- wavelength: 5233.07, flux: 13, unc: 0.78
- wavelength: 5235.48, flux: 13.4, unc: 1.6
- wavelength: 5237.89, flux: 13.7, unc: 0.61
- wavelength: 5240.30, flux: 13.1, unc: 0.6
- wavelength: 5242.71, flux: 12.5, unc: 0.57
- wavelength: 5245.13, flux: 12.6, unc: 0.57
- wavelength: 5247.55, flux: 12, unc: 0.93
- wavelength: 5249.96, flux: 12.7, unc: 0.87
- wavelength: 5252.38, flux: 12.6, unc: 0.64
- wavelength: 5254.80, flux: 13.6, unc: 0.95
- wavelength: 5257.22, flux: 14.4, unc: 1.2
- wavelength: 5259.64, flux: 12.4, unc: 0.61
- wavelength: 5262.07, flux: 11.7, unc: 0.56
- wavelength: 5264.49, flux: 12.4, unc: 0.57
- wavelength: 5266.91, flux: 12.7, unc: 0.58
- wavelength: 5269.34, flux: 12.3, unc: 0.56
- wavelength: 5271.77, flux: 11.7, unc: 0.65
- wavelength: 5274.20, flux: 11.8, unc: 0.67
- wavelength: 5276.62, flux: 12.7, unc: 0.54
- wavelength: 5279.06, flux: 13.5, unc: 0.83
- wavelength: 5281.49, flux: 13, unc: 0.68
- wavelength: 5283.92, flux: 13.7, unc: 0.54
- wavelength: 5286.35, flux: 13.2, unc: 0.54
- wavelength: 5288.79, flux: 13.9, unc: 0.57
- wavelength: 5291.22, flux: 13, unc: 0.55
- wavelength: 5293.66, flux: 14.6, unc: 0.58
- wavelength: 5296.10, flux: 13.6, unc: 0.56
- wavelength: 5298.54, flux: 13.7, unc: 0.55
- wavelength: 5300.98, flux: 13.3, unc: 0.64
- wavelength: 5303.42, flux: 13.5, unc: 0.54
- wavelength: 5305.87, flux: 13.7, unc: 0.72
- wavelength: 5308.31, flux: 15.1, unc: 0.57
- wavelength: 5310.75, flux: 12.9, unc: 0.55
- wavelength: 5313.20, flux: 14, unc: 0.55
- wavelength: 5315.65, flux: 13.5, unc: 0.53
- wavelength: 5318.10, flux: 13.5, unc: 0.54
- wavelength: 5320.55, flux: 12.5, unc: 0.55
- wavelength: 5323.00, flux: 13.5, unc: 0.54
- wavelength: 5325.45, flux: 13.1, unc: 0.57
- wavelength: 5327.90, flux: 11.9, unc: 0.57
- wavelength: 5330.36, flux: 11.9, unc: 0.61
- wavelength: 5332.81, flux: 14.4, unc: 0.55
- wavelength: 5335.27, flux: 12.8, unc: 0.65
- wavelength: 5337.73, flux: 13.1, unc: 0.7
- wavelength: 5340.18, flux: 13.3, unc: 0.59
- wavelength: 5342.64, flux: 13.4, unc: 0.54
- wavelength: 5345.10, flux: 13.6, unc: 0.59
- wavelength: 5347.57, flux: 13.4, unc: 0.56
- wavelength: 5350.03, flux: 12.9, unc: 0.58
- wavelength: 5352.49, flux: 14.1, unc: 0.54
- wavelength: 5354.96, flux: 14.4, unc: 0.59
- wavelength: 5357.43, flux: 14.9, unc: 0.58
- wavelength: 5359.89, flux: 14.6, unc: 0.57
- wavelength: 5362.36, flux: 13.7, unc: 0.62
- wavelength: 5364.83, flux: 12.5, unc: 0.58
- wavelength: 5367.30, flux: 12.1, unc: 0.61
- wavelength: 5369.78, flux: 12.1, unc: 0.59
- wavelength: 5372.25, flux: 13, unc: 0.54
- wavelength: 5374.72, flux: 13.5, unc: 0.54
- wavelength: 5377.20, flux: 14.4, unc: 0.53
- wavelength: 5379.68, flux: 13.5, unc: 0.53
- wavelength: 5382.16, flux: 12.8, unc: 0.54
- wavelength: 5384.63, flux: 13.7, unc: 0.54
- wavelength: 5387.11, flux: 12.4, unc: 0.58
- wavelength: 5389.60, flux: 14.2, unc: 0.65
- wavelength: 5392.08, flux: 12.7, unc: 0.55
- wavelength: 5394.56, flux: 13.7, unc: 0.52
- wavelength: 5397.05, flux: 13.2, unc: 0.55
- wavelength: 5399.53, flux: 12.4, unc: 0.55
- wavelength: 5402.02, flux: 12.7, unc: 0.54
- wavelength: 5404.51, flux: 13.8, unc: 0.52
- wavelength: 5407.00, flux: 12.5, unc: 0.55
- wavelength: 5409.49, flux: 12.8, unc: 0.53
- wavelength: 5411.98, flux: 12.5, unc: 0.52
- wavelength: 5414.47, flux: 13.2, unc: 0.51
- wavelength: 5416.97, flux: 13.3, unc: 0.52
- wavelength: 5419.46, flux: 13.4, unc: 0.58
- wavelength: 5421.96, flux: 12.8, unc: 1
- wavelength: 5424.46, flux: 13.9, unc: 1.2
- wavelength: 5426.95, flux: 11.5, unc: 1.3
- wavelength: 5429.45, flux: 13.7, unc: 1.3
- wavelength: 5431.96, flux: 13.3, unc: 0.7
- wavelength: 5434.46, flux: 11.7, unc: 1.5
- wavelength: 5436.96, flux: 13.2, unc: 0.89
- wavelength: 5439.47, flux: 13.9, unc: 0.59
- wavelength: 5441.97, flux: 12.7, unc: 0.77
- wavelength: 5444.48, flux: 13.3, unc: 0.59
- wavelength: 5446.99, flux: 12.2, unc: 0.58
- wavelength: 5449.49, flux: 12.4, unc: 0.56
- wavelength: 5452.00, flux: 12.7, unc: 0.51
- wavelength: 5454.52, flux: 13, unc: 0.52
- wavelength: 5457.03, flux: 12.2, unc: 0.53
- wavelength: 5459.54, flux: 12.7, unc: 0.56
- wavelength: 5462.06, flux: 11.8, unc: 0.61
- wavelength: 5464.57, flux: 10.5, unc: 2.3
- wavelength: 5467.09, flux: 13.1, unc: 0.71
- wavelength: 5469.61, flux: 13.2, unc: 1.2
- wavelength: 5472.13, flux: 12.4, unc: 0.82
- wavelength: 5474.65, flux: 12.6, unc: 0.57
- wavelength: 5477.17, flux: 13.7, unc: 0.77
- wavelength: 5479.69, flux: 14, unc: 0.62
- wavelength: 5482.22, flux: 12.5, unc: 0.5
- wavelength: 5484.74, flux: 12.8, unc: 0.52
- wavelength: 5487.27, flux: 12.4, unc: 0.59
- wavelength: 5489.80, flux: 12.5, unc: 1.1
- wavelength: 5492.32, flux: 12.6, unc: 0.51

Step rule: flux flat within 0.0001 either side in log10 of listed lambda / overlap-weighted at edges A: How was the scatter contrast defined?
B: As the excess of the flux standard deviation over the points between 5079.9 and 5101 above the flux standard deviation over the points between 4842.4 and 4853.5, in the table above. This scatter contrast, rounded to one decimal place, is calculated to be -0.3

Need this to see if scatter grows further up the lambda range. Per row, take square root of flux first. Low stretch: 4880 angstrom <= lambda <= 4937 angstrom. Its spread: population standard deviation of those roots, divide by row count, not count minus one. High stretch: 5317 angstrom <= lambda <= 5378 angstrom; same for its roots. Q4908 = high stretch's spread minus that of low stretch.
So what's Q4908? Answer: -0.038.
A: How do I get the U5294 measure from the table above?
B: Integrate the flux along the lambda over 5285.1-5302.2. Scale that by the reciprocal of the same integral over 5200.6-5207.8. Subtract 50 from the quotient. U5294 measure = -47.4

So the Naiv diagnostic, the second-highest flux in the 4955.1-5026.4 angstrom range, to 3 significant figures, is 31.7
